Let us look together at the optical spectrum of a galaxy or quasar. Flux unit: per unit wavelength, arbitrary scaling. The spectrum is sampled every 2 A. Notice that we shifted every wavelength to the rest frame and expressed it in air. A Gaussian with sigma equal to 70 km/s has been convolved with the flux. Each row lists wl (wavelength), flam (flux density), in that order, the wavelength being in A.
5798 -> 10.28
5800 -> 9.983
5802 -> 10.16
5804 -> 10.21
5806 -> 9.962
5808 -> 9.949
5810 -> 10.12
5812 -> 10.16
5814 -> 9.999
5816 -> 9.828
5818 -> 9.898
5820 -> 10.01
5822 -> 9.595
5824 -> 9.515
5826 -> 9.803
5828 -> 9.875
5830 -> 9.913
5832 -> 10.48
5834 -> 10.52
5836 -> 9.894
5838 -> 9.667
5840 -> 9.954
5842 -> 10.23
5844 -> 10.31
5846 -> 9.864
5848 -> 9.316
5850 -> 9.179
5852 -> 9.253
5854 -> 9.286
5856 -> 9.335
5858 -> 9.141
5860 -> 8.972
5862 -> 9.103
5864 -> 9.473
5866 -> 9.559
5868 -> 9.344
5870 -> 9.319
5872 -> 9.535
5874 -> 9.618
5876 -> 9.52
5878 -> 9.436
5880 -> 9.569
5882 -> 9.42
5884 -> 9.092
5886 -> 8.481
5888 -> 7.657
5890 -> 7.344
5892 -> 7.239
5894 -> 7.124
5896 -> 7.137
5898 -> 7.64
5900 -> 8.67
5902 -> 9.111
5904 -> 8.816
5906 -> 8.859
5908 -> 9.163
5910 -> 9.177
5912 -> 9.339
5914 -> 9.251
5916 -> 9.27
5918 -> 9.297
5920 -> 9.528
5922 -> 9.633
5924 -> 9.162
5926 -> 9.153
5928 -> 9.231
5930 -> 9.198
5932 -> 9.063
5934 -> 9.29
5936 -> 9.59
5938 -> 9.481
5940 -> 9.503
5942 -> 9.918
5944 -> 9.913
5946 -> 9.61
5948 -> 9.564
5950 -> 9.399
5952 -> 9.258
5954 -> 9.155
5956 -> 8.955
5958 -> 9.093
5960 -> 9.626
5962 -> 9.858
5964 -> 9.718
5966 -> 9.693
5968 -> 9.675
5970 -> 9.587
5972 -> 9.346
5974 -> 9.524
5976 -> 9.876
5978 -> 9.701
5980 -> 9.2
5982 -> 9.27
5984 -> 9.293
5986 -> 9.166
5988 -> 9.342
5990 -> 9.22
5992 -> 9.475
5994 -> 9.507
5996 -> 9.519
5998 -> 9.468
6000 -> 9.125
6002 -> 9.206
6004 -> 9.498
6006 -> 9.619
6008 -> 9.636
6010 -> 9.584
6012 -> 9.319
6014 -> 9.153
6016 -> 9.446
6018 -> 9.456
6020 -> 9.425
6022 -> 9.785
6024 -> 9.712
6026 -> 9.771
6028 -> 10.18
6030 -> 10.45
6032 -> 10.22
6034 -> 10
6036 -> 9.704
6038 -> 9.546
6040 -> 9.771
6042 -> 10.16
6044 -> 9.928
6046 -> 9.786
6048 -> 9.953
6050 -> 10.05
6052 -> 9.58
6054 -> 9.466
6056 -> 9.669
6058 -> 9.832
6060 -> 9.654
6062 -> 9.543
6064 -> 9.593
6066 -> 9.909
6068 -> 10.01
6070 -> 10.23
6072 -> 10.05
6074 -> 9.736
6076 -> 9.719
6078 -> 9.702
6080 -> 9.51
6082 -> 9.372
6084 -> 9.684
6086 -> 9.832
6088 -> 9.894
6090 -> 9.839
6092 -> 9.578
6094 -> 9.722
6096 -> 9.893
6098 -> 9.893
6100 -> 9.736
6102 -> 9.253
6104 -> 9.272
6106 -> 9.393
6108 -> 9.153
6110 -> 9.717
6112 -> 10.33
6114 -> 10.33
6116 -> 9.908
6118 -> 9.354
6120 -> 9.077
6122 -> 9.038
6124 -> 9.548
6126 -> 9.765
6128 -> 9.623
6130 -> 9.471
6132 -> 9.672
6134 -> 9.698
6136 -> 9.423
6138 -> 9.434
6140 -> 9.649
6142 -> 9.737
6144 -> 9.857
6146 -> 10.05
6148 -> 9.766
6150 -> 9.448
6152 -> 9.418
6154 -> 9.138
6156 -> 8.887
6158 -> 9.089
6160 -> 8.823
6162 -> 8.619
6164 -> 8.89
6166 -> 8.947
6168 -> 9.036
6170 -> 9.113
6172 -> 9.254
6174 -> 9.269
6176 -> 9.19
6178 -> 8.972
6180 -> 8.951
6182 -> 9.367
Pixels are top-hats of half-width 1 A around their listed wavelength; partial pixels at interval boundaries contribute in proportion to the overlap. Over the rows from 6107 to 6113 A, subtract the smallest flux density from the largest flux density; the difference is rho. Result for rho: 1.18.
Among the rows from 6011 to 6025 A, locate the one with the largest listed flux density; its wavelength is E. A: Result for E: 6022 A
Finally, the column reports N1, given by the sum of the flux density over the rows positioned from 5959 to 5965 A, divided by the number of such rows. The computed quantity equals 9.7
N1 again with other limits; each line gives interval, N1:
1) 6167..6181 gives 9.1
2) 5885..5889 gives 8.1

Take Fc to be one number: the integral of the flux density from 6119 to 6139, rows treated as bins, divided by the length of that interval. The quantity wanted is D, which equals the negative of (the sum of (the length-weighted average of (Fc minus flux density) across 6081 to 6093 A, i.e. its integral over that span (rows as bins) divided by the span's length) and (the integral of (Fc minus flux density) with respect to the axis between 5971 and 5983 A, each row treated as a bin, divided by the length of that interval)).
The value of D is 0.2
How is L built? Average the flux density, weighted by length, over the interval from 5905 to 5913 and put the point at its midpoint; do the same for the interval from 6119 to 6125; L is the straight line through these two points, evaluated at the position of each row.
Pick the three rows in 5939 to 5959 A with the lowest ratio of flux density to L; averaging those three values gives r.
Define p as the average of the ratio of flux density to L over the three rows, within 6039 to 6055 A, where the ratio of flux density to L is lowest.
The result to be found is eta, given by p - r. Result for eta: 0.05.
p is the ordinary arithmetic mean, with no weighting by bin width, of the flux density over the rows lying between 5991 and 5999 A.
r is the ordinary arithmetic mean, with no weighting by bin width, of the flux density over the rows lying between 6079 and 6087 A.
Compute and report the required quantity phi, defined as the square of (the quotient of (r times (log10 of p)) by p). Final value 0.98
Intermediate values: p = 9.5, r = 9.6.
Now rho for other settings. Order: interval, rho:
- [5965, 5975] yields 0.35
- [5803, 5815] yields 0.26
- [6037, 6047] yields 0.61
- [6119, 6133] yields 0.73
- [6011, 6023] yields 0.63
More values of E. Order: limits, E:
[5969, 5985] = 5976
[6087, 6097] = 6088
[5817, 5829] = 5820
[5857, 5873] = 5866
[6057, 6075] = 6070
